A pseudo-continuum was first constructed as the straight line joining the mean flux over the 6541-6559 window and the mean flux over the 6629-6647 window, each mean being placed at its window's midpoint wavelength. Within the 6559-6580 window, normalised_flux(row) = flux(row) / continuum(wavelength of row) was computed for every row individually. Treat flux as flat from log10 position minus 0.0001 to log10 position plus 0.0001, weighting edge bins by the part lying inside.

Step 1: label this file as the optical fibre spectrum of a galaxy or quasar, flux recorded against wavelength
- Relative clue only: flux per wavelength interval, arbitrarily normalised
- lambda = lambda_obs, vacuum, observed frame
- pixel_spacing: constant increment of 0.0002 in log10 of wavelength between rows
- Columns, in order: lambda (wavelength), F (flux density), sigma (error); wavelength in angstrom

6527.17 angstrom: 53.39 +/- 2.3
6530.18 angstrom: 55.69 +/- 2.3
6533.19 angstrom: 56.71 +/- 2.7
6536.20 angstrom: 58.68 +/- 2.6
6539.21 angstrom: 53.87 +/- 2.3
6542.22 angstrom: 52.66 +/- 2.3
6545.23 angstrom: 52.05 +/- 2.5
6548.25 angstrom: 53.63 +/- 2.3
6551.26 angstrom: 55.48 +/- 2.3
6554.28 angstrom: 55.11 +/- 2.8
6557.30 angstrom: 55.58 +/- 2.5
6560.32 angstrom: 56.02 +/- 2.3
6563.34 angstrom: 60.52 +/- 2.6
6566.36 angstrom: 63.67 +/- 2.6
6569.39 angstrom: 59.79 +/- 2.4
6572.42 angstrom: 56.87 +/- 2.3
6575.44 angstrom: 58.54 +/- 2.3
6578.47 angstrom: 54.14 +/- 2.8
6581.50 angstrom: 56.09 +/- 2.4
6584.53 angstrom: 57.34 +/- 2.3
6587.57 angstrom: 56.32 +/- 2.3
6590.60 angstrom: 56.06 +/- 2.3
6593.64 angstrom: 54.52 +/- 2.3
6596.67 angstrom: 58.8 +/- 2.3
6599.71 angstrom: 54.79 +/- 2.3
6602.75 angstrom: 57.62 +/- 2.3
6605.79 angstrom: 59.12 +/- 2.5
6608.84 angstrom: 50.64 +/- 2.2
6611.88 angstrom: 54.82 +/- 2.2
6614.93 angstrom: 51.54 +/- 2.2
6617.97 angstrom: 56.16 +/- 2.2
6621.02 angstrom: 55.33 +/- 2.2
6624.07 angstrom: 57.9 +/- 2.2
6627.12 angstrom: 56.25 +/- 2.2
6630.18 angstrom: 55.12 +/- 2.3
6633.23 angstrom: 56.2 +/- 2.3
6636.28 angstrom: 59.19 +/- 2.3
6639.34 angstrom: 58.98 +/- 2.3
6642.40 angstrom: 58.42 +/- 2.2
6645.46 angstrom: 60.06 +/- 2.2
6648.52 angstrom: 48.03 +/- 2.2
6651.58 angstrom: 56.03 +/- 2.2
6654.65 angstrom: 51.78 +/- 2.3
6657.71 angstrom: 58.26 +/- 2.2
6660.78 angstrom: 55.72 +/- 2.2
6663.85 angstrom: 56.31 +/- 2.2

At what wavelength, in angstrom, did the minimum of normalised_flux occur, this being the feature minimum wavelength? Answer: 6578.47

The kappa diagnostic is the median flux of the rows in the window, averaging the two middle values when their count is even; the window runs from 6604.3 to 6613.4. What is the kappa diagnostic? 54.8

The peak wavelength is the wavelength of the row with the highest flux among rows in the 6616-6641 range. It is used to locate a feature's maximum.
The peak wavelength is 6636.28 angstrom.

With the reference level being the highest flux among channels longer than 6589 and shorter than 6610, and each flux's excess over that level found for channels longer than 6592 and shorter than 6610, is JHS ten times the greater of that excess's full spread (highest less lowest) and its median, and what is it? 85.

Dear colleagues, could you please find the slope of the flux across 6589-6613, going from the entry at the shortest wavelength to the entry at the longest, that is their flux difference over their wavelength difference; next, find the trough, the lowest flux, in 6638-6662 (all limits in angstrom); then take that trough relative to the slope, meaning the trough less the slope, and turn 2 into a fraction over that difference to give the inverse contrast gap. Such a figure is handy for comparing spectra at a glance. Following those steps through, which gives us 0.0416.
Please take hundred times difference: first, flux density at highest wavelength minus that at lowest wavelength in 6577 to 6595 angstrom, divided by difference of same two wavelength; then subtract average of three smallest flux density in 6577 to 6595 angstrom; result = -5488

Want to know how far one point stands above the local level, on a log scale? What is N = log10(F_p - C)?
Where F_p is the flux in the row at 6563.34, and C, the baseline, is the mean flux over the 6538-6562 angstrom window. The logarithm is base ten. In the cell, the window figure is 0.79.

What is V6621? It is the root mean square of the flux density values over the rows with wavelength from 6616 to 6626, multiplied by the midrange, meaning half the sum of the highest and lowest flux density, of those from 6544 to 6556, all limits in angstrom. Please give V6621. 3036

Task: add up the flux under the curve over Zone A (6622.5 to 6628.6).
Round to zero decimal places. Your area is 348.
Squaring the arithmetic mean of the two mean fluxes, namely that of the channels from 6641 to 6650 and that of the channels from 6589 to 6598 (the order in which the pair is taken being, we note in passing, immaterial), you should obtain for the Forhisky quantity 3134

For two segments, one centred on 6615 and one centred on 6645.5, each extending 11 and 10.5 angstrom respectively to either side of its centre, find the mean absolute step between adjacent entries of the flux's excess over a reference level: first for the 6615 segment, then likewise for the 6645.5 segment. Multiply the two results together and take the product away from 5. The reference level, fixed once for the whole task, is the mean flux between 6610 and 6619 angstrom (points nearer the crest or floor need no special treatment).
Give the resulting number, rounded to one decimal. -12.8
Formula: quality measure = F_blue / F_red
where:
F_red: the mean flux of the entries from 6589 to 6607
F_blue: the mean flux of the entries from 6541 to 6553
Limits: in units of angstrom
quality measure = 0.94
